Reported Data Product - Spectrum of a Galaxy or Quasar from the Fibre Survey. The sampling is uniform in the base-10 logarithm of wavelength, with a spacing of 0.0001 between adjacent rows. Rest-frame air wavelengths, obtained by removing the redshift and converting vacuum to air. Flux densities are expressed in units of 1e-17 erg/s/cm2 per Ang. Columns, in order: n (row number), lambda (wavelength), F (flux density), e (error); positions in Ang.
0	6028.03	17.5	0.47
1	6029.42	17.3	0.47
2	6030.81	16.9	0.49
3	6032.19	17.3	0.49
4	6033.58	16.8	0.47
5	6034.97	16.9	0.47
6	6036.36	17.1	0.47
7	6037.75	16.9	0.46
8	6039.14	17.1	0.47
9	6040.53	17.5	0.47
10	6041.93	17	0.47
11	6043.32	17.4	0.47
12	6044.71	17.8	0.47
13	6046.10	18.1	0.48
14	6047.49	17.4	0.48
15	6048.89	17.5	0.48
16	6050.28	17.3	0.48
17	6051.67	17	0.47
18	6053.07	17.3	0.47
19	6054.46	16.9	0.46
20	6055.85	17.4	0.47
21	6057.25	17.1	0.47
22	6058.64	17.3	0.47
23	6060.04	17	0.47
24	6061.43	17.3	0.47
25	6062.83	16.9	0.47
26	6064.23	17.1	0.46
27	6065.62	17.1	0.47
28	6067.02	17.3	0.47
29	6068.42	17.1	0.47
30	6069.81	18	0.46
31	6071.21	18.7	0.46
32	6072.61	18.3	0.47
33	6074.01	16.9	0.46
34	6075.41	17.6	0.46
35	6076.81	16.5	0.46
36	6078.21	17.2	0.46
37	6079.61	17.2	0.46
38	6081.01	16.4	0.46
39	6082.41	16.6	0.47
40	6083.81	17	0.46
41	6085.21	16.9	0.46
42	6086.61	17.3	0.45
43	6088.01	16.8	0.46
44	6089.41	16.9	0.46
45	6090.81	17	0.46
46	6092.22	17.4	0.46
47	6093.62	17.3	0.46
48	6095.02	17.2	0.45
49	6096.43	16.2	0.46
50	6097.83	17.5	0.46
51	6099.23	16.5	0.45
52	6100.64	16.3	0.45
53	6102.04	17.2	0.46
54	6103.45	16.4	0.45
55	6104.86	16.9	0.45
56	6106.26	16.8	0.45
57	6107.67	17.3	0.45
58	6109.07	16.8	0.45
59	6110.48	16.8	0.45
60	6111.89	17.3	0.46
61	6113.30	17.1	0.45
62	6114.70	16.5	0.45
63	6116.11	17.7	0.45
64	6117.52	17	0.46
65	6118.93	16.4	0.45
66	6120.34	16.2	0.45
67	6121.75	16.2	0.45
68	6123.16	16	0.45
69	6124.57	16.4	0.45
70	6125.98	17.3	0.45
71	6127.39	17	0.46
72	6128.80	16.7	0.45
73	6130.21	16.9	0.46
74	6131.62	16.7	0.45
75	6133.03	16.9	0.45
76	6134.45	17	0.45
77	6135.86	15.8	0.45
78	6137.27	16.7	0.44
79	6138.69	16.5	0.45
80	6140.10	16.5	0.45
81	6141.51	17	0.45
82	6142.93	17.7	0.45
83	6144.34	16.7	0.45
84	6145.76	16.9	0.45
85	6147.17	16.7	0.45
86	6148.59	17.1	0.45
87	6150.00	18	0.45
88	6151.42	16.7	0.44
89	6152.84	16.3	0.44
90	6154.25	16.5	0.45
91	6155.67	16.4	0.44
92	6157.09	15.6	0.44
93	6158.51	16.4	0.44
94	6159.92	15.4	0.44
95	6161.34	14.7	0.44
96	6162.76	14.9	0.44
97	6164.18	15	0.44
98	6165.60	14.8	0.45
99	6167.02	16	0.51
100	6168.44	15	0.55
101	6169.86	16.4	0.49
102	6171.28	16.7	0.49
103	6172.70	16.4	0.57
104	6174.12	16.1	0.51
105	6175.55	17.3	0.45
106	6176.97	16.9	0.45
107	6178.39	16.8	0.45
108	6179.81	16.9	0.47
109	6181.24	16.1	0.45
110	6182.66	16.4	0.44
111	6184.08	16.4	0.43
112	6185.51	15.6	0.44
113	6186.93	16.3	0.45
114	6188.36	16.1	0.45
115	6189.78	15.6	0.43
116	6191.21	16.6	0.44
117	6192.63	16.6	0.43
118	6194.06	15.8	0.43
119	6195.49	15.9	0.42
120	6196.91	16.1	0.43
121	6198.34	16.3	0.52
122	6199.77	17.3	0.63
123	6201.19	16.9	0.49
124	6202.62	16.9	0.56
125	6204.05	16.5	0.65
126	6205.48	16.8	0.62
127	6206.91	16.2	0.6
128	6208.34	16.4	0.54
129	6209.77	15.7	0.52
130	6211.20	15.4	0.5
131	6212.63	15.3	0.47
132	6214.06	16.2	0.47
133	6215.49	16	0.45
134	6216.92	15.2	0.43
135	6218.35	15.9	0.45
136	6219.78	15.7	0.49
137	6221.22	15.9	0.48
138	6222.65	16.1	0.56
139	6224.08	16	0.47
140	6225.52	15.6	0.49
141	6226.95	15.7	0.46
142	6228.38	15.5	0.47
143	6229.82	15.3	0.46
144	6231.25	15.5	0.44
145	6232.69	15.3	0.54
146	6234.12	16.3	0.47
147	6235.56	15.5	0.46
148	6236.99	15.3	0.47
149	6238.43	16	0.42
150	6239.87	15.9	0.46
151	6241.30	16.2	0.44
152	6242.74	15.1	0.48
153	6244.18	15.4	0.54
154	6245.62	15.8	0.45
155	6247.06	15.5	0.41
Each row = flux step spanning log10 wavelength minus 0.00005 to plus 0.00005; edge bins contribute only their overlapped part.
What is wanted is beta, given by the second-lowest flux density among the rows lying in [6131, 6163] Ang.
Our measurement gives 14.9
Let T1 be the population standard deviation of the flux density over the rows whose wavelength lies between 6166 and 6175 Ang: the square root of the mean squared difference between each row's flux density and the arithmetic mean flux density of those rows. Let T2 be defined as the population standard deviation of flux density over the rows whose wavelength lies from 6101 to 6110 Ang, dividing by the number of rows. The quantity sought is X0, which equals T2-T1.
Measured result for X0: -0.25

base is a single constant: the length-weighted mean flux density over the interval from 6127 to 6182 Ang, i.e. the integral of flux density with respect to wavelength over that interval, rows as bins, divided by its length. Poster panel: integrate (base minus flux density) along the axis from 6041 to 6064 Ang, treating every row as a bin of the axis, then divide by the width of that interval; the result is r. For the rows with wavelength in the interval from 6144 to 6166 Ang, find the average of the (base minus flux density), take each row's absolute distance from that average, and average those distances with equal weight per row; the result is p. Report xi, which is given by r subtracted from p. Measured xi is 1.68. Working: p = 0.80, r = -0.88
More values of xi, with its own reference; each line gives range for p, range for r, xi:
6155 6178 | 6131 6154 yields 1.13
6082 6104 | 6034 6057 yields 1.20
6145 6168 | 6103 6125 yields 1.11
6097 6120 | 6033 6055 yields 1.19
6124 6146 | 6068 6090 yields 1.10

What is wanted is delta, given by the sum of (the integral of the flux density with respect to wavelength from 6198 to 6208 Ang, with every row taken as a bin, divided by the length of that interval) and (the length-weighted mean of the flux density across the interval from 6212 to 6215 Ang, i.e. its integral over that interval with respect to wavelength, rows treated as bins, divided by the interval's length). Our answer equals 32.5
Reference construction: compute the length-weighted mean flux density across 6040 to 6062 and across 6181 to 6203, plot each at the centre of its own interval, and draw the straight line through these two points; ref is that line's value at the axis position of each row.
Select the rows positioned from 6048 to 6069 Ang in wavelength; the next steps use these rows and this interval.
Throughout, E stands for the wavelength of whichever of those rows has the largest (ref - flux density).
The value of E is 6054.46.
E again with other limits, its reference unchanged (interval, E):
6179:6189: 6185.51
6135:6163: 6161.34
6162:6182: 6165.60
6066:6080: 6076.81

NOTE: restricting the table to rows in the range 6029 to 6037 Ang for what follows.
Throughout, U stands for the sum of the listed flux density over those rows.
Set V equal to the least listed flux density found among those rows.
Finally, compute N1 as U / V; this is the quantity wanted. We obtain 6.09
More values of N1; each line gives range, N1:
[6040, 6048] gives 6.19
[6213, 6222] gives 6.24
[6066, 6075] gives 6.29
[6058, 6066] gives 6.08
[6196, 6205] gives 6.21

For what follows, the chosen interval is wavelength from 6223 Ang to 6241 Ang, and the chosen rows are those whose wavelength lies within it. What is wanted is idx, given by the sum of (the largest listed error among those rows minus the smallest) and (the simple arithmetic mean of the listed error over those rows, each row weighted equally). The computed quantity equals 0.59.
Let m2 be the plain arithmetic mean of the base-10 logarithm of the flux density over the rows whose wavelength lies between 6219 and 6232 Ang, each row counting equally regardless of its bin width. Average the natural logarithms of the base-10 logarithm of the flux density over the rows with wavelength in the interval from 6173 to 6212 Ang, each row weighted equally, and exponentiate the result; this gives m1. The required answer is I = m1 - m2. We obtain 0.018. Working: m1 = 1.21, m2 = 1.20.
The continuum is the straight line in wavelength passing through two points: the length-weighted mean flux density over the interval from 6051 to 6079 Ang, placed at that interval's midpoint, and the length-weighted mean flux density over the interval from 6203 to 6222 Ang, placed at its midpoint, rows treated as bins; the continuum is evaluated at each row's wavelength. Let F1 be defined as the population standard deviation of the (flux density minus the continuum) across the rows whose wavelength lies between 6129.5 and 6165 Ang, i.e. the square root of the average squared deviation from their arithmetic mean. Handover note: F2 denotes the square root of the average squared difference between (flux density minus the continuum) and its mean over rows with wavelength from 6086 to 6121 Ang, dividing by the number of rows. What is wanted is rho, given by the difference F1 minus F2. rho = 0.33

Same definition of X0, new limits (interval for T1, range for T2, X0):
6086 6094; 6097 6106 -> 0.21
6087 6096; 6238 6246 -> 0.16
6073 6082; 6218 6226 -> -0.25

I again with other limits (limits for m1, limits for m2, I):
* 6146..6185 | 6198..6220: 0.001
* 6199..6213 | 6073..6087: -0.017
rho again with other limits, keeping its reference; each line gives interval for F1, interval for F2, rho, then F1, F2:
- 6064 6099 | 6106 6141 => 0.11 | 0.52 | 0.41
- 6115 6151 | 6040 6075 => 0.07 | 0.54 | 0.47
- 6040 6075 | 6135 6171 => -0.34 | 0.47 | 0.81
